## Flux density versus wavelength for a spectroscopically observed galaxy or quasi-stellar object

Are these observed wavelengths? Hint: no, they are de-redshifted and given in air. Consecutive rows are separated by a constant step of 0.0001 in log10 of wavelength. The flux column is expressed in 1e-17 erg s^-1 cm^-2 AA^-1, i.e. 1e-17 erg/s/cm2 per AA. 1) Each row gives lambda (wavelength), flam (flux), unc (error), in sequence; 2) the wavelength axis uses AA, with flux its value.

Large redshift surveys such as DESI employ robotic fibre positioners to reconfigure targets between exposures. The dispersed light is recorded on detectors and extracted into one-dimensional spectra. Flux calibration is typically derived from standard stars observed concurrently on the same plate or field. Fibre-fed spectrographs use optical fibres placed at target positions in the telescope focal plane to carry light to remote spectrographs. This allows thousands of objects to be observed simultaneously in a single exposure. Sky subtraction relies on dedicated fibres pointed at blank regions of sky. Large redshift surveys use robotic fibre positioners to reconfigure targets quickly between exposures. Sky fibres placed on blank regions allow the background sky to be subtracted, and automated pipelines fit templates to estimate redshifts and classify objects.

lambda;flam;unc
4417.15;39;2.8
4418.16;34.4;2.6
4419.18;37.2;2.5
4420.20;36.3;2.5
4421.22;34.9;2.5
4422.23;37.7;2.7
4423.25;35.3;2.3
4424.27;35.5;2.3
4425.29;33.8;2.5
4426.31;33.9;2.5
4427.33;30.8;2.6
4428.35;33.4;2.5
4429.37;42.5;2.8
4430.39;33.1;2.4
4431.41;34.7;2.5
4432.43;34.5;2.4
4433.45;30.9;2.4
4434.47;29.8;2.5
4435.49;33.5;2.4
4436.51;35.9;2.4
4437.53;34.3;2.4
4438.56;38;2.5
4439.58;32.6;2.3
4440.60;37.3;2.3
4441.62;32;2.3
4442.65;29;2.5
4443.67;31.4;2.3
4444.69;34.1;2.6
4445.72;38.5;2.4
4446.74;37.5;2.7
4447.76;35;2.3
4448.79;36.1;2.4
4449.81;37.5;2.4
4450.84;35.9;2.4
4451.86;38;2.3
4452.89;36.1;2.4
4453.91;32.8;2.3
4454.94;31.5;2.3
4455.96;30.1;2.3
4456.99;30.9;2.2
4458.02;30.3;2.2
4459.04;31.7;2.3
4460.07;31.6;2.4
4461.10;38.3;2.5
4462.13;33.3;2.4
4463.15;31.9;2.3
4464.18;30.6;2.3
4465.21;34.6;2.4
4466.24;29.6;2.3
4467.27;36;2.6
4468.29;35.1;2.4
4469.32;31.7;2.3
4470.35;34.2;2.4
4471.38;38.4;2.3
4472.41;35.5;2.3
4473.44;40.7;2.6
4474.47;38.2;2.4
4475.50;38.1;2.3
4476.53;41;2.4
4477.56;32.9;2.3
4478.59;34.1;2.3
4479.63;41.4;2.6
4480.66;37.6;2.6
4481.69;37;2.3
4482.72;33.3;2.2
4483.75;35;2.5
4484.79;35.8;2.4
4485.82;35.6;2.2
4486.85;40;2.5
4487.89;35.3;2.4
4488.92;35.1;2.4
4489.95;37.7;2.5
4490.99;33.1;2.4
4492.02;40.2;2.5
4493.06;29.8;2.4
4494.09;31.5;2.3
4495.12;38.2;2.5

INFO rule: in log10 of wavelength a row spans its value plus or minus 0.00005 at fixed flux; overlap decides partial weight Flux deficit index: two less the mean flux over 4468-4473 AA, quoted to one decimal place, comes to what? -33.0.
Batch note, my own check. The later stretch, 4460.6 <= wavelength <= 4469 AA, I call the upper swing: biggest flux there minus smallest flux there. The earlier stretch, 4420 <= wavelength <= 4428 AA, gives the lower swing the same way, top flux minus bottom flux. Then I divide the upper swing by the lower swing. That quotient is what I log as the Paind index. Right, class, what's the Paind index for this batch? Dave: 1.26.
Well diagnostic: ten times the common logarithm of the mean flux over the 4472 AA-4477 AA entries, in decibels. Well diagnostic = 15.9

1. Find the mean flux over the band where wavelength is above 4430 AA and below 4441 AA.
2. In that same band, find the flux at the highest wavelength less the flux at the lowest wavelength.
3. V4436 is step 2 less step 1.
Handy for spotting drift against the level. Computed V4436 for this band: -30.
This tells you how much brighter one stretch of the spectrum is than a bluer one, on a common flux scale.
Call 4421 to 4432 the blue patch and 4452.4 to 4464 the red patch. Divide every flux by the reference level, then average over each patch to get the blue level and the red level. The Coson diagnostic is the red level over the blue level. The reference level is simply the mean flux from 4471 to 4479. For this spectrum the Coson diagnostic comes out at 0.93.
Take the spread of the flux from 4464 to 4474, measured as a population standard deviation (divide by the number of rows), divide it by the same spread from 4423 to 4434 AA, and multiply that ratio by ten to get 10.9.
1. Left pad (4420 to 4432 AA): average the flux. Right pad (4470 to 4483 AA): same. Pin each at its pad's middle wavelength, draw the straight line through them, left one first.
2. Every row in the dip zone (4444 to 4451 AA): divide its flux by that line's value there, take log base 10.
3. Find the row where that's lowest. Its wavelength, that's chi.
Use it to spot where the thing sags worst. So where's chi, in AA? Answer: 4444.69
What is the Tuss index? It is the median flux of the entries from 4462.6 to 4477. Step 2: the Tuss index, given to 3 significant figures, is 35.3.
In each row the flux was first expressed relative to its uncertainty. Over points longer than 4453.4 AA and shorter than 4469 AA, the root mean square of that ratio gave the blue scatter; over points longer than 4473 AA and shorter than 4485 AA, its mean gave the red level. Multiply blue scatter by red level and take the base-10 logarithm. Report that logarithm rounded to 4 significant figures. 2.330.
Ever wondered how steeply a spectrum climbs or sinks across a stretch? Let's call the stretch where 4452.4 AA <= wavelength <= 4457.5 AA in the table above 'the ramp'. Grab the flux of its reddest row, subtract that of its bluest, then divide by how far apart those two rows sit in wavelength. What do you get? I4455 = -1.3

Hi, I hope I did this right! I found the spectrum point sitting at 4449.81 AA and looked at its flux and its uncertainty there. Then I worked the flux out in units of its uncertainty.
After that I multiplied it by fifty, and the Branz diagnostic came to 781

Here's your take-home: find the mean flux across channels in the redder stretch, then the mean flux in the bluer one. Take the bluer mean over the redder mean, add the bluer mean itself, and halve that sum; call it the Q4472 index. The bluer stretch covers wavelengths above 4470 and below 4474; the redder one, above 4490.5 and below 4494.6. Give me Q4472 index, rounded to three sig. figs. 19.2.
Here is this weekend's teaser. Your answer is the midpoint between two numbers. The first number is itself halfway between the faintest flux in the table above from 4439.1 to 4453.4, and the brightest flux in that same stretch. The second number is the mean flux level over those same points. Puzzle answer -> 34.4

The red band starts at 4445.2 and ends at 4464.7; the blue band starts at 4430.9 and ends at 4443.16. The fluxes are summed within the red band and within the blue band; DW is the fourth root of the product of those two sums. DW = 23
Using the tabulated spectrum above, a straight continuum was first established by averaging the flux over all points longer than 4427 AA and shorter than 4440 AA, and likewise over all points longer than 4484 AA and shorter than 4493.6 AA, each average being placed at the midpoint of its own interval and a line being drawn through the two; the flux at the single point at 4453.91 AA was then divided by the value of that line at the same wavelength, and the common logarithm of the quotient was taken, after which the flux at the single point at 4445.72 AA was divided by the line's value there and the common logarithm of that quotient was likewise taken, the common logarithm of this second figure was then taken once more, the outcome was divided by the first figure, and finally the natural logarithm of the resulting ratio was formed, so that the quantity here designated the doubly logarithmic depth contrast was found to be 3.95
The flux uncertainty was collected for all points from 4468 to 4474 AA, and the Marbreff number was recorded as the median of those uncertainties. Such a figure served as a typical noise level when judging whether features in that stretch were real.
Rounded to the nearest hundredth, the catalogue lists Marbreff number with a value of 2.35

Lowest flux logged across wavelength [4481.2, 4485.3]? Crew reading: 33.3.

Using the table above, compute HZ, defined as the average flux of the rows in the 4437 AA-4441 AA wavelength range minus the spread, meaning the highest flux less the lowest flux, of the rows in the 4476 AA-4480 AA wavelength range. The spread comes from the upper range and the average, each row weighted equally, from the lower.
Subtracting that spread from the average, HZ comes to 27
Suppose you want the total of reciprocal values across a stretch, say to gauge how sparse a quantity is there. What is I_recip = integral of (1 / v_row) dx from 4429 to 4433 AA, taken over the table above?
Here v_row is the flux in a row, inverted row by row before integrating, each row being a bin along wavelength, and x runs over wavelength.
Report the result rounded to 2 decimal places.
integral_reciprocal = 0.11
